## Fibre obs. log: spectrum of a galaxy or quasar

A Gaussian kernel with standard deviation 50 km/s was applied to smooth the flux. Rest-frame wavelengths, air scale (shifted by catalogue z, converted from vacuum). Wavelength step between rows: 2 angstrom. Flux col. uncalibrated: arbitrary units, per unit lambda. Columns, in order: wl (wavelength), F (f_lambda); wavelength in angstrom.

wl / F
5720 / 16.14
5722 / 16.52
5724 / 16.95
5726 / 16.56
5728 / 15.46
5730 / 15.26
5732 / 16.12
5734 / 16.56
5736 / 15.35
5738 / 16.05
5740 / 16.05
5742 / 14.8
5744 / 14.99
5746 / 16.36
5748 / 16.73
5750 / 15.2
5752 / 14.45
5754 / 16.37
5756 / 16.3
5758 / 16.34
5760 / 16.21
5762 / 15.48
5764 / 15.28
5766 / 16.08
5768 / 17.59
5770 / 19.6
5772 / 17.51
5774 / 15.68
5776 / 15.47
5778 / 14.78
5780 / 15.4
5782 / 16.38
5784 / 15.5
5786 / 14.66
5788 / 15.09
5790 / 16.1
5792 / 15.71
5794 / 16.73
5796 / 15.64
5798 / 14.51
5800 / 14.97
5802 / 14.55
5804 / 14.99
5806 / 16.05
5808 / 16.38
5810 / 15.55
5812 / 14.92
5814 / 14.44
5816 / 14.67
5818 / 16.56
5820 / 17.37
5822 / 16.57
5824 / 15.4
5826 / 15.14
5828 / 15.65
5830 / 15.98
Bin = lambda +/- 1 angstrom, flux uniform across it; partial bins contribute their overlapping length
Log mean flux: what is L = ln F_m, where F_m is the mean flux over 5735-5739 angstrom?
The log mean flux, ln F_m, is 2.75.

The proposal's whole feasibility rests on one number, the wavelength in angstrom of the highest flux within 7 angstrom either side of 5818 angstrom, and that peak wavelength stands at 5820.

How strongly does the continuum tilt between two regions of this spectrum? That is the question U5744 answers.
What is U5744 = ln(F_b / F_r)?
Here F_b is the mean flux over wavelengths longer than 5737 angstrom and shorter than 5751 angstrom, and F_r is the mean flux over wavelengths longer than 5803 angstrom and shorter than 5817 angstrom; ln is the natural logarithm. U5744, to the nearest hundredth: 0.03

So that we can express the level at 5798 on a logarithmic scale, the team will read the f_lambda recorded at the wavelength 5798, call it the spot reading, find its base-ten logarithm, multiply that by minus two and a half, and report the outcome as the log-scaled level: -2.90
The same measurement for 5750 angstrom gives -2.95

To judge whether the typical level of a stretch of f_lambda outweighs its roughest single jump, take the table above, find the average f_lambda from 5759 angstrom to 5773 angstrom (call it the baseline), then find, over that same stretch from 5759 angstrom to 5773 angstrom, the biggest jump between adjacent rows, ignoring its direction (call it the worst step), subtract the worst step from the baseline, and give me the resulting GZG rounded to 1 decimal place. 14.7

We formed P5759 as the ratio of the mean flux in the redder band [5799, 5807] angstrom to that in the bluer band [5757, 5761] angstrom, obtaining 0.93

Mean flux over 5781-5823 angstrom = 15.6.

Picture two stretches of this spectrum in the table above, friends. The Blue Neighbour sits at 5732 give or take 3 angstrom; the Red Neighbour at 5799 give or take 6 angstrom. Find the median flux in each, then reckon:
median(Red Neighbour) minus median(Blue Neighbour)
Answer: -1.14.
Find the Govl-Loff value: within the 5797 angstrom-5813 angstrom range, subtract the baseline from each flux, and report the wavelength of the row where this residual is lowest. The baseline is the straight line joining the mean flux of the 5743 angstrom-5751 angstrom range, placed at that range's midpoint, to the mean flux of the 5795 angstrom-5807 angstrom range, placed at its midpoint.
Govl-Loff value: 5798 angstrom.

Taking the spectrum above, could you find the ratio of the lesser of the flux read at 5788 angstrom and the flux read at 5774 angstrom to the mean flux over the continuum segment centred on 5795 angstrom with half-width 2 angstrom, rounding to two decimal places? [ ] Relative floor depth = 0.93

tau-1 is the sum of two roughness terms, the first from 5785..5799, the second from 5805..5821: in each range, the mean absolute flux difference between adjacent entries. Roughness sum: 1.59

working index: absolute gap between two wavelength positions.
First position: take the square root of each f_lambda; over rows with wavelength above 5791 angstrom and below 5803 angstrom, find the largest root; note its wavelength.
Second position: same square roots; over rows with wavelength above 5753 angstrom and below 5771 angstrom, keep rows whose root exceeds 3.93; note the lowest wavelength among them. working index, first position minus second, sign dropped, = 40 angstrom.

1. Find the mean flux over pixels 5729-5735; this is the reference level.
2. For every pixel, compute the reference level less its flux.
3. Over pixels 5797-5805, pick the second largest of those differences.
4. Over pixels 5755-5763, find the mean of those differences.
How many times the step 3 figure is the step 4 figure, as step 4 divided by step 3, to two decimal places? -0.07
